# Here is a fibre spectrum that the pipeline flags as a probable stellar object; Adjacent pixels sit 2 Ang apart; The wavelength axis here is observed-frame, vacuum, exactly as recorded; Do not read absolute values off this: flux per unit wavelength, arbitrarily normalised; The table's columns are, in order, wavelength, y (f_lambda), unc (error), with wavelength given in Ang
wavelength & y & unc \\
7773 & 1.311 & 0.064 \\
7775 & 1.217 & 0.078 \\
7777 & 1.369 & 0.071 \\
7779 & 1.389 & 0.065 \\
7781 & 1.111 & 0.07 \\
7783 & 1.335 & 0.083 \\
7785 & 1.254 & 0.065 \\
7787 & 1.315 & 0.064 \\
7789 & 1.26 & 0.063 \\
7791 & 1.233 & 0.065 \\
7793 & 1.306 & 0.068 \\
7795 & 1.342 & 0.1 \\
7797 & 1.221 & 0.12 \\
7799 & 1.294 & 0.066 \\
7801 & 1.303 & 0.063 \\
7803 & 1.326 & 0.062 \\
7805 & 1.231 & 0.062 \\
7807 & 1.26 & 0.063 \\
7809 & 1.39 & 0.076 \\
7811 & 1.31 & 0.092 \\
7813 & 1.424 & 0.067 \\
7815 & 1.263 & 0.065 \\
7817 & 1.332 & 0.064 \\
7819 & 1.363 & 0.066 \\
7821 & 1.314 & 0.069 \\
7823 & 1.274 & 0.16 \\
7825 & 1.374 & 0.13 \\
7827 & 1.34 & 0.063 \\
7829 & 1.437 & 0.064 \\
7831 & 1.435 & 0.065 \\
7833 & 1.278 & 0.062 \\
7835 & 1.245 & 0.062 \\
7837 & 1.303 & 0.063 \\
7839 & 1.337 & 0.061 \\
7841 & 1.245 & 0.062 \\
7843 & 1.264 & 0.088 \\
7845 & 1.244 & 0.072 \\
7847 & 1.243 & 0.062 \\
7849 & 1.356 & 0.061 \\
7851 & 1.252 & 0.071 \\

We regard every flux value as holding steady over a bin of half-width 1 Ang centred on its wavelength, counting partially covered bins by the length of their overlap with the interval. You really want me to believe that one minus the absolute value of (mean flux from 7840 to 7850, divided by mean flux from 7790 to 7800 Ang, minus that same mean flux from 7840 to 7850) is 0.723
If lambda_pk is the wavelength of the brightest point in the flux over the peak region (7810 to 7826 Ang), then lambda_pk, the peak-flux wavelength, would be 7813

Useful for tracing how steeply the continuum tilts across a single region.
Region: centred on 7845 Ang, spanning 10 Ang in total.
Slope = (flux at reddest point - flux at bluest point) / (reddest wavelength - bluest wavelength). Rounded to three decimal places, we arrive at 0.014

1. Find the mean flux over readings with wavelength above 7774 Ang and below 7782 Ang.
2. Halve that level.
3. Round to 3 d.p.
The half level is 0.636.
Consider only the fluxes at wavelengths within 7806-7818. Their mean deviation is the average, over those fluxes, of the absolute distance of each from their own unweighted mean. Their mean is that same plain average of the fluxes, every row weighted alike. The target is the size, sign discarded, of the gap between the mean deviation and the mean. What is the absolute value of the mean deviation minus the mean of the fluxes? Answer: 1.28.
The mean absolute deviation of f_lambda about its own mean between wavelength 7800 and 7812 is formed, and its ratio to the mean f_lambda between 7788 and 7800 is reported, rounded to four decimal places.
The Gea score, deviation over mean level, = 0.0303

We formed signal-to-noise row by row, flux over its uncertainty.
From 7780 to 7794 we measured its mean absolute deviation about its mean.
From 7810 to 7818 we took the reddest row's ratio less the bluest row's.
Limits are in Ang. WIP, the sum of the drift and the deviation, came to 8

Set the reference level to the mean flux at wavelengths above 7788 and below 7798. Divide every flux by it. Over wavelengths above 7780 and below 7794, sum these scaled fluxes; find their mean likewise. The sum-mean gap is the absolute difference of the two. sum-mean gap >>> 5.94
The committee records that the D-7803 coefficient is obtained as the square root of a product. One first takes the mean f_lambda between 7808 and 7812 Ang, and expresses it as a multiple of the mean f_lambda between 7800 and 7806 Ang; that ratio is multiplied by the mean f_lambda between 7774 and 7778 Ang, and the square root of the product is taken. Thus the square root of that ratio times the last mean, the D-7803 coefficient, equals 1.16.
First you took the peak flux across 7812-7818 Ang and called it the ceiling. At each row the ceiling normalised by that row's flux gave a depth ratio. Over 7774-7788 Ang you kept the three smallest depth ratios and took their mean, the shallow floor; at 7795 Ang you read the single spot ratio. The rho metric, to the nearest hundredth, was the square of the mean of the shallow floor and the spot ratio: 1.11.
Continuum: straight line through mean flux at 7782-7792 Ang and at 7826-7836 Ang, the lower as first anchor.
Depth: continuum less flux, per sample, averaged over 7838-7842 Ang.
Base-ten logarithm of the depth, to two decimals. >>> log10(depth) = -1.16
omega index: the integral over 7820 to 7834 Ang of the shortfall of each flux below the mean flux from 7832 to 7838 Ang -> -1.0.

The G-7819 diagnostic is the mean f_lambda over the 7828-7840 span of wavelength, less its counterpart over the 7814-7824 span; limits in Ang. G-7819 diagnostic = 0.03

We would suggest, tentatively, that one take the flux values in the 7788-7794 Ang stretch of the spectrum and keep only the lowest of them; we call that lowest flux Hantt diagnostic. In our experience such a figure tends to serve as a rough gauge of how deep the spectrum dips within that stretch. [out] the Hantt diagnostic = 1.233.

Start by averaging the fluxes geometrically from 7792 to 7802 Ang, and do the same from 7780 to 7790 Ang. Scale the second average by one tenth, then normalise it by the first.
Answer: 0.097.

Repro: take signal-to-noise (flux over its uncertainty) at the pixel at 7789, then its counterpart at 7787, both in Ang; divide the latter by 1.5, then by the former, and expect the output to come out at 0.68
